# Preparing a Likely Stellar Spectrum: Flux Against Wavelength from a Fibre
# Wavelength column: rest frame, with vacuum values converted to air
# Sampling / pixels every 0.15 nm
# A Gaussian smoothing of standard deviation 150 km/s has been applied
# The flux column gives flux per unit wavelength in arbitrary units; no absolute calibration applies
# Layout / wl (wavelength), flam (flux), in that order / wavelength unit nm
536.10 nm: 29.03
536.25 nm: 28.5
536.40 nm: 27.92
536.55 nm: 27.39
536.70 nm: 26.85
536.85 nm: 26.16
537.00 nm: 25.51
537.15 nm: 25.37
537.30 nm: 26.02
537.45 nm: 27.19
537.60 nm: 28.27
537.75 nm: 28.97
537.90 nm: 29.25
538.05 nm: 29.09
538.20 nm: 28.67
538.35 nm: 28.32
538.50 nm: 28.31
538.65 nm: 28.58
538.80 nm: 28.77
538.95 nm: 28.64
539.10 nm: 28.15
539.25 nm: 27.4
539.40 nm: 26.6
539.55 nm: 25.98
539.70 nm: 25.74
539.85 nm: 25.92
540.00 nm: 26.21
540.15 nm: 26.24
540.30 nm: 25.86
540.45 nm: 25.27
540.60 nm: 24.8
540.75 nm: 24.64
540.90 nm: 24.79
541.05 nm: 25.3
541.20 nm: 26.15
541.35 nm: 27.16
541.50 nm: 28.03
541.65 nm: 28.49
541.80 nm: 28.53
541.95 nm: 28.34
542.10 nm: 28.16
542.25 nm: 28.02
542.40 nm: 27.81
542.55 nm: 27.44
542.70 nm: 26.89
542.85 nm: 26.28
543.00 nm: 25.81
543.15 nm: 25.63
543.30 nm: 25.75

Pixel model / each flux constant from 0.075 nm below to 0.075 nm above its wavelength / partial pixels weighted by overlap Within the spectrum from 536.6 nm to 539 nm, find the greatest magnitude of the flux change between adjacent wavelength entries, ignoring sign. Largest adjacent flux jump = 1.17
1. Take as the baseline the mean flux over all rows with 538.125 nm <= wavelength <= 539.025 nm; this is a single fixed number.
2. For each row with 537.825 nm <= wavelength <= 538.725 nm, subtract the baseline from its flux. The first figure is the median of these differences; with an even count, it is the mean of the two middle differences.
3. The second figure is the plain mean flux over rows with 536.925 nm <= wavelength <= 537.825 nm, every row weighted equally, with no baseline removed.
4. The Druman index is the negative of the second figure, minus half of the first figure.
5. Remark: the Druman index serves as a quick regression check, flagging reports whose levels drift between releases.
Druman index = -26.9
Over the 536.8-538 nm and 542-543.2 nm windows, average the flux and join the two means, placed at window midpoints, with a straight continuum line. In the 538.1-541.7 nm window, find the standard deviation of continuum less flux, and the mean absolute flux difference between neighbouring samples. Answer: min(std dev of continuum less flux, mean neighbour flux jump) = 0.426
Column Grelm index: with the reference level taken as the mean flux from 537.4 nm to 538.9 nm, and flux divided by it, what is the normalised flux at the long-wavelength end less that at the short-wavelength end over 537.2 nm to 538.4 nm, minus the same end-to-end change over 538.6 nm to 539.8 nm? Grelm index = 0.18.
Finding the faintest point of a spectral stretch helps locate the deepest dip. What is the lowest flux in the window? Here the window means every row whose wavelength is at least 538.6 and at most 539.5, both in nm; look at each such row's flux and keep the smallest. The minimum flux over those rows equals 26.6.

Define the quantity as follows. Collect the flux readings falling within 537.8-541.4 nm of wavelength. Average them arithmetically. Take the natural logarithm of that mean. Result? 3.29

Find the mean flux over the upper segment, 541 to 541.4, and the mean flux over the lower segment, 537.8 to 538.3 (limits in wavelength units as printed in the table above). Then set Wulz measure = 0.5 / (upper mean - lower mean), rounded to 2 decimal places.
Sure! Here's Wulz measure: -0.18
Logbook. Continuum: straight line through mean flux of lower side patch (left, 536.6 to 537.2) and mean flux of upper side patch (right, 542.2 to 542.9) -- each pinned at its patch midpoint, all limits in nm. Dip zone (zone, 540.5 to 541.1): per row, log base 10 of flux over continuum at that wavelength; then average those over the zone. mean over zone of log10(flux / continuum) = -0.03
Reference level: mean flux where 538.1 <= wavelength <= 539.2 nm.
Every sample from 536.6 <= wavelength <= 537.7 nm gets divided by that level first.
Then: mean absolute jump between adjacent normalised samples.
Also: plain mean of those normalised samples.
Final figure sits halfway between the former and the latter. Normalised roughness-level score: 0.48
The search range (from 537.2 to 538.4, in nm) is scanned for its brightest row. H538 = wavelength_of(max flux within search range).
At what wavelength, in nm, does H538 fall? 537.90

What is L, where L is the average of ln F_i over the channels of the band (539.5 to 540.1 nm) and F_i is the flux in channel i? 3.26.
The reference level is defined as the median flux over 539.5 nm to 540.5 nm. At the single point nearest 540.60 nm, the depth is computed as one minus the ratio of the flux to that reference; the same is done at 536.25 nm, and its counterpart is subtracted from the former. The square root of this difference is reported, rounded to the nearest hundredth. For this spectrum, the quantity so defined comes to 0.38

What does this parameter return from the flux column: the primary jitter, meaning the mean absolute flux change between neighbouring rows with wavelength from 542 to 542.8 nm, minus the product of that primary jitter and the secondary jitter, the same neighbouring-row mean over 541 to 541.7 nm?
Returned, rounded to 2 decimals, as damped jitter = 0.06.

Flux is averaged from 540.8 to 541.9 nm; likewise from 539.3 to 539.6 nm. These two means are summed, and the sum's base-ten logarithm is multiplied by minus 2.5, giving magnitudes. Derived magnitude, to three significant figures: -4.32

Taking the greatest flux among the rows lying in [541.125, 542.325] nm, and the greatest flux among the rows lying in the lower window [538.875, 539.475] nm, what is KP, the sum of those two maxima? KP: 57.2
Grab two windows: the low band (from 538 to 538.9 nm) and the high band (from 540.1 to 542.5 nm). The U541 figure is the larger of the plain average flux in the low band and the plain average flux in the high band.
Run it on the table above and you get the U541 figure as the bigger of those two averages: 28.6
